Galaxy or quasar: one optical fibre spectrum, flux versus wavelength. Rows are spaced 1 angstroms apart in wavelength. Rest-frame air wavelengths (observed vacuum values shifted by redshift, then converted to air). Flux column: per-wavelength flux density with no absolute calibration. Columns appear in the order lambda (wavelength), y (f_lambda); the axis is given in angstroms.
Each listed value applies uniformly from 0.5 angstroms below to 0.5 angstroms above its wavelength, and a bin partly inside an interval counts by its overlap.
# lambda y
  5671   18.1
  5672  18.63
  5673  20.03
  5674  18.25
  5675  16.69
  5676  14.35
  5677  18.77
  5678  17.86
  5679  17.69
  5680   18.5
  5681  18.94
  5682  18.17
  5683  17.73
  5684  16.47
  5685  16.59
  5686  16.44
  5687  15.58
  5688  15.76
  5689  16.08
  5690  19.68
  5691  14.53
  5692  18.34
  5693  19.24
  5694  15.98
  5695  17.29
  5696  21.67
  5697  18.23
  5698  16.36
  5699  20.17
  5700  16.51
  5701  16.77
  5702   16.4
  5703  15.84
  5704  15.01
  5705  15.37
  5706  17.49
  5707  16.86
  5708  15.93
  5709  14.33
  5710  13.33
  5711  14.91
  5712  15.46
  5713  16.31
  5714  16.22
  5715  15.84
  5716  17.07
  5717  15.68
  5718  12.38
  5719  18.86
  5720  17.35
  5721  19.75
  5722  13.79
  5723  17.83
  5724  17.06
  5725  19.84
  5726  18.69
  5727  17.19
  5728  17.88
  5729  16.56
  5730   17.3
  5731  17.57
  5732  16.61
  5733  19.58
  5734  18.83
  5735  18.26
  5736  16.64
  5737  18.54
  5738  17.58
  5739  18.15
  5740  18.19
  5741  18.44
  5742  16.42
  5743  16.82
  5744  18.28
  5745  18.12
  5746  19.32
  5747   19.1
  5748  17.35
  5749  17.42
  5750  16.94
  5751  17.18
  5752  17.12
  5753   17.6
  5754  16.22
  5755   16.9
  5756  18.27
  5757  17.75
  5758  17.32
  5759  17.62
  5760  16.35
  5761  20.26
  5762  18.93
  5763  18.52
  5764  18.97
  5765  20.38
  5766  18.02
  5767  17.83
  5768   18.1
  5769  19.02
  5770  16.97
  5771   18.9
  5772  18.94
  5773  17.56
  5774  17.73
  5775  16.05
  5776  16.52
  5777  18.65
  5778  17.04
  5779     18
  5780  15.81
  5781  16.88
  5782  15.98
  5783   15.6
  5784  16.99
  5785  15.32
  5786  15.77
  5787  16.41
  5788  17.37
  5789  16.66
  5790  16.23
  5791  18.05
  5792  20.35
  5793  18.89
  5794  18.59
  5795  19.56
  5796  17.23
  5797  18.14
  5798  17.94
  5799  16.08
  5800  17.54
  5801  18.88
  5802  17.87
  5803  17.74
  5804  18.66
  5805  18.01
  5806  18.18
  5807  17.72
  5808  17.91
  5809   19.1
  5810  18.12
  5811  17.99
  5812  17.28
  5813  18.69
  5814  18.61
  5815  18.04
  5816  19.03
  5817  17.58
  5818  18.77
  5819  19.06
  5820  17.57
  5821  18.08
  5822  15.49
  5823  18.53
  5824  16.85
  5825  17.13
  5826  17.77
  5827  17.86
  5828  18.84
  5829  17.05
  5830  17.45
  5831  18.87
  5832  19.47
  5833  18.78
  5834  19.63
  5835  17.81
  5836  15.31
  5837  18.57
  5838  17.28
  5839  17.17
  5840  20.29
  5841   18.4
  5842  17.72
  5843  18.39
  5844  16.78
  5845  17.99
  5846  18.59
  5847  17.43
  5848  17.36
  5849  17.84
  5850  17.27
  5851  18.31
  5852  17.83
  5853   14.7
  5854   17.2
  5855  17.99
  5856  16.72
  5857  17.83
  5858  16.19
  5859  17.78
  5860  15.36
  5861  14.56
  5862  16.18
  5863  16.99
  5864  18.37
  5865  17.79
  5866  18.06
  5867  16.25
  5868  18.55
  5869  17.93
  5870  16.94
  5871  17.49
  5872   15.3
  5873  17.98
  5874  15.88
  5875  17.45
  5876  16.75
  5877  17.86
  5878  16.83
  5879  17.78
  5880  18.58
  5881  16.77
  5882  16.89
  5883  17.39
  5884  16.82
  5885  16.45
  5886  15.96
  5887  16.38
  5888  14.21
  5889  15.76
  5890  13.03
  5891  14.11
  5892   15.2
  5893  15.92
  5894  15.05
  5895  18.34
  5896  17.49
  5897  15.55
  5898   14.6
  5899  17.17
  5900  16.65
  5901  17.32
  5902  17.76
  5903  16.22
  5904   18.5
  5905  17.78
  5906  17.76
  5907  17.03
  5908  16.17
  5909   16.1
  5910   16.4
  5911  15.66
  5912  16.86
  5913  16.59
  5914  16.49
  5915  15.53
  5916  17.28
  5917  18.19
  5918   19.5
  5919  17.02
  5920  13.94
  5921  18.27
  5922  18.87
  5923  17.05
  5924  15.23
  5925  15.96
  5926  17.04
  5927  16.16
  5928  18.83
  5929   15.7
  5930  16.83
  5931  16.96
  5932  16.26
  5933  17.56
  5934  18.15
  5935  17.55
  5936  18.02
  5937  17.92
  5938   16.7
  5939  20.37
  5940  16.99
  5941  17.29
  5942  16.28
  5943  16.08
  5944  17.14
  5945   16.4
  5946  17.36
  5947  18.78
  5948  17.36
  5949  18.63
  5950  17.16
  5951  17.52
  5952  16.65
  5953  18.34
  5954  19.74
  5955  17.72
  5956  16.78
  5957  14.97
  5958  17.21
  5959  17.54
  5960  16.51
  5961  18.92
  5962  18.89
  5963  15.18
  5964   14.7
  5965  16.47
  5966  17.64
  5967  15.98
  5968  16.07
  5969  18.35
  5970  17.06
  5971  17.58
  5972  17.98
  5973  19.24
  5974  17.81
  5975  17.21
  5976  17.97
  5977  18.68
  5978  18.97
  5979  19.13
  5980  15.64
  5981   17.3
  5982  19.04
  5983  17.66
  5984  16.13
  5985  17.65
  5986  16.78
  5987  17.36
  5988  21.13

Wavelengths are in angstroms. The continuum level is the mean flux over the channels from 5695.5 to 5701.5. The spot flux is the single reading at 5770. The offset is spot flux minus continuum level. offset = -1.3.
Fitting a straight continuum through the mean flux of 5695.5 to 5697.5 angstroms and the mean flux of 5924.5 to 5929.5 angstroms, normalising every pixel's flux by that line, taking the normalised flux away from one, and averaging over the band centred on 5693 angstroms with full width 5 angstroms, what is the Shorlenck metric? 0.146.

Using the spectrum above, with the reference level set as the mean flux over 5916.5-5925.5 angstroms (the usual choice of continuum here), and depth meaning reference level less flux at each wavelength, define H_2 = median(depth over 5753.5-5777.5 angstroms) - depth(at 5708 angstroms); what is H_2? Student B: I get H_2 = -2.0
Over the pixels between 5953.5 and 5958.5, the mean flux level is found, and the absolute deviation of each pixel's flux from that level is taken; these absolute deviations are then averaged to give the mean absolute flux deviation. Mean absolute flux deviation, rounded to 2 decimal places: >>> 1.16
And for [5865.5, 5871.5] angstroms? 0.64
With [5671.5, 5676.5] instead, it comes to 1.66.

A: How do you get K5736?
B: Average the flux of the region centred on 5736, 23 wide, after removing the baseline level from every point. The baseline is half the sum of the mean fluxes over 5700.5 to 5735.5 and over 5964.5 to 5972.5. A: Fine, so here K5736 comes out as 1.08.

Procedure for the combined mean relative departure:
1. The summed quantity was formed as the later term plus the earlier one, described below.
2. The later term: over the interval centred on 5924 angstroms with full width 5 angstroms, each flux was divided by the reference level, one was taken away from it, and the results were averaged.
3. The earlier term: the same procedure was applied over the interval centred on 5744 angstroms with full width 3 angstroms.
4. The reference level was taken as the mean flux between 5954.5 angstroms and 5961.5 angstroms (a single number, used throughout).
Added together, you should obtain 0.022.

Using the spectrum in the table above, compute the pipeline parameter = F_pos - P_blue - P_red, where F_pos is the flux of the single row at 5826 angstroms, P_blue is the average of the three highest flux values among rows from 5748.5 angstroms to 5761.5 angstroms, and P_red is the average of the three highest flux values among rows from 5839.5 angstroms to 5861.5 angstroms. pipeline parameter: -20.1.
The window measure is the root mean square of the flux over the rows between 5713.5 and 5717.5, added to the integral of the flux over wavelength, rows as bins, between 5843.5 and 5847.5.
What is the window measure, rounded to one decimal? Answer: 87.0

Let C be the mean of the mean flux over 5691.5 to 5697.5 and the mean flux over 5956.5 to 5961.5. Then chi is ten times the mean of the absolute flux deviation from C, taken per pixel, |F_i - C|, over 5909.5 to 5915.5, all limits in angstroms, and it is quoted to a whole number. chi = 15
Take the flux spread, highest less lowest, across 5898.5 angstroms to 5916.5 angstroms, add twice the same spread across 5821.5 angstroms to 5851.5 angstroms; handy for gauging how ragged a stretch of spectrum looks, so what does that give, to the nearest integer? 13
